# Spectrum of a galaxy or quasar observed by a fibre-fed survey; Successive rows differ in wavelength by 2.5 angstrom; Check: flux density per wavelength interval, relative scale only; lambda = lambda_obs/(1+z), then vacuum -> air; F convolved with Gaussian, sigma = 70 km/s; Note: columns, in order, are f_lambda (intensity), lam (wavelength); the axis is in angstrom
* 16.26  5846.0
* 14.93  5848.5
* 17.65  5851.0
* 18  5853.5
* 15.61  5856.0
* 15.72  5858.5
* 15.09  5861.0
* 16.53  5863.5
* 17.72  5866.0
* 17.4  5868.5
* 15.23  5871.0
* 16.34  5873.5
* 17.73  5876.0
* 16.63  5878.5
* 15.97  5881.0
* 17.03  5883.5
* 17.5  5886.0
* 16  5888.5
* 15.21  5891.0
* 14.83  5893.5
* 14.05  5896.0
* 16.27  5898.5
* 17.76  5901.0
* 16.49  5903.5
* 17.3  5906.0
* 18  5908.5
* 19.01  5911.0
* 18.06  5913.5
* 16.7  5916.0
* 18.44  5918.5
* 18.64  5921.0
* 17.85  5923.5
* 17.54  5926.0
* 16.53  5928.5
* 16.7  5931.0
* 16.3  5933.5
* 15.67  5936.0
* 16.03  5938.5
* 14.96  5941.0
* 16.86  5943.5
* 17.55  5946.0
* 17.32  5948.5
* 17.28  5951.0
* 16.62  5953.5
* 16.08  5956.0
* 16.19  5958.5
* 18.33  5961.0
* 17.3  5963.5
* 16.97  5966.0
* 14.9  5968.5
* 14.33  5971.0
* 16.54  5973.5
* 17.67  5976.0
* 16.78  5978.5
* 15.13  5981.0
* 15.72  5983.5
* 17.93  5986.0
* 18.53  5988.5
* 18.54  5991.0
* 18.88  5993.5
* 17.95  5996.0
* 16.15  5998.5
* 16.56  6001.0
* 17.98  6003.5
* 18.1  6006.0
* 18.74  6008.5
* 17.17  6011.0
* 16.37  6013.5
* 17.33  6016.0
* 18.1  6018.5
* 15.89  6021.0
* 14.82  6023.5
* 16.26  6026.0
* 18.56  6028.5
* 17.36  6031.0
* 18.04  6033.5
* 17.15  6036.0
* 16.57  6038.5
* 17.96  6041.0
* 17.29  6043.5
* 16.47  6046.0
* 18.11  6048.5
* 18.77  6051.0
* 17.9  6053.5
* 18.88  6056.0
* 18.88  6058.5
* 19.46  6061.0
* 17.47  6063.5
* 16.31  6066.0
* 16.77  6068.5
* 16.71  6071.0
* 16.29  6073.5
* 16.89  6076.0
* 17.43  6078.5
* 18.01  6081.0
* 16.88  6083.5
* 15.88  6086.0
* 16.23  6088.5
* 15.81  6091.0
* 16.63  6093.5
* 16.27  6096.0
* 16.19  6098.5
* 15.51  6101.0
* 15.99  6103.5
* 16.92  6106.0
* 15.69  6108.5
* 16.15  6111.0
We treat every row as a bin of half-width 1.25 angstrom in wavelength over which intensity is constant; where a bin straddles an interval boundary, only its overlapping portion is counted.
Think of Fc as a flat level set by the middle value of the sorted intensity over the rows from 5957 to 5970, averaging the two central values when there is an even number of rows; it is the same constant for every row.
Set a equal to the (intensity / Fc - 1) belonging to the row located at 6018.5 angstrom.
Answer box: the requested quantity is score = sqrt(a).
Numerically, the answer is 0.26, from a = 0.07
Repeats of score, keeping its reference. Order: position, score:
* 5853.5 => 0.25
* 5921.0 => 0.31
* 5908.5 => 0.25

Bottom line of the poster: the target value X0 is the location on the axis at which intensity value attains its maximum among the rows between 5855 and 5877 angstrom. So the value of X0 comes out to 5876.0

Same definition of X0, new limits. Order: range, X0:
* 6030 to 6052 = 6051.0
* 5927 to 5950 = 5946.0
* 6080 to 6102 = 6081.0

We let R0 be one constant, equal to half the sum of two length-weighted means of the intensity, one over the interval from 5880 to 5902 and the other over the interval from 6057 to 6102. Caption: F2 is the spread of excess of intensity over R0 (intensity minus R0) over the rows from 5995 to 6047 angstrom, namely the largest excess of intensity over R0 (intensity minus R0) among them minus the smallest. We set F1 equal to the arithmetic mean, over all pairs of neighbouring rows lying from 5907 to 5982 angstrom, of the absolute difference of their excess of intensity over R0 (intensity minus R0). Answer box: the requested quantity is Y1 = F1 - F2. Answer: -3.0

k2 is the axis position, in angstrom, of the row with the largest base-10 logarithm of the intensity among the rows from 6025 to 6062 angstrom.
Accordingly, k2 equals 6061.0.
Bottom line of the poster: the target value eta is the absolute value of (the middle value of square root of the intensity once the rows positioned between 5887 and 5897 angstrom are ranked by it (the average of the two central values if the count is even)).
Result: 3.88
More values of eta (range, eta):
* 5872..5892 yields 4.06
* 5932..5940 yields 4.00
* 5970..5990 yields 4.08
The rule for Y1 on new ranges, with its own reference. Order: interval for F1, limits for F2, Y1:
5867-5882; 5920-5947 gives -2.4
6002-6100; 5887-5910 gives -3.1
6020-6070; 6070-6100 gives -1.2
